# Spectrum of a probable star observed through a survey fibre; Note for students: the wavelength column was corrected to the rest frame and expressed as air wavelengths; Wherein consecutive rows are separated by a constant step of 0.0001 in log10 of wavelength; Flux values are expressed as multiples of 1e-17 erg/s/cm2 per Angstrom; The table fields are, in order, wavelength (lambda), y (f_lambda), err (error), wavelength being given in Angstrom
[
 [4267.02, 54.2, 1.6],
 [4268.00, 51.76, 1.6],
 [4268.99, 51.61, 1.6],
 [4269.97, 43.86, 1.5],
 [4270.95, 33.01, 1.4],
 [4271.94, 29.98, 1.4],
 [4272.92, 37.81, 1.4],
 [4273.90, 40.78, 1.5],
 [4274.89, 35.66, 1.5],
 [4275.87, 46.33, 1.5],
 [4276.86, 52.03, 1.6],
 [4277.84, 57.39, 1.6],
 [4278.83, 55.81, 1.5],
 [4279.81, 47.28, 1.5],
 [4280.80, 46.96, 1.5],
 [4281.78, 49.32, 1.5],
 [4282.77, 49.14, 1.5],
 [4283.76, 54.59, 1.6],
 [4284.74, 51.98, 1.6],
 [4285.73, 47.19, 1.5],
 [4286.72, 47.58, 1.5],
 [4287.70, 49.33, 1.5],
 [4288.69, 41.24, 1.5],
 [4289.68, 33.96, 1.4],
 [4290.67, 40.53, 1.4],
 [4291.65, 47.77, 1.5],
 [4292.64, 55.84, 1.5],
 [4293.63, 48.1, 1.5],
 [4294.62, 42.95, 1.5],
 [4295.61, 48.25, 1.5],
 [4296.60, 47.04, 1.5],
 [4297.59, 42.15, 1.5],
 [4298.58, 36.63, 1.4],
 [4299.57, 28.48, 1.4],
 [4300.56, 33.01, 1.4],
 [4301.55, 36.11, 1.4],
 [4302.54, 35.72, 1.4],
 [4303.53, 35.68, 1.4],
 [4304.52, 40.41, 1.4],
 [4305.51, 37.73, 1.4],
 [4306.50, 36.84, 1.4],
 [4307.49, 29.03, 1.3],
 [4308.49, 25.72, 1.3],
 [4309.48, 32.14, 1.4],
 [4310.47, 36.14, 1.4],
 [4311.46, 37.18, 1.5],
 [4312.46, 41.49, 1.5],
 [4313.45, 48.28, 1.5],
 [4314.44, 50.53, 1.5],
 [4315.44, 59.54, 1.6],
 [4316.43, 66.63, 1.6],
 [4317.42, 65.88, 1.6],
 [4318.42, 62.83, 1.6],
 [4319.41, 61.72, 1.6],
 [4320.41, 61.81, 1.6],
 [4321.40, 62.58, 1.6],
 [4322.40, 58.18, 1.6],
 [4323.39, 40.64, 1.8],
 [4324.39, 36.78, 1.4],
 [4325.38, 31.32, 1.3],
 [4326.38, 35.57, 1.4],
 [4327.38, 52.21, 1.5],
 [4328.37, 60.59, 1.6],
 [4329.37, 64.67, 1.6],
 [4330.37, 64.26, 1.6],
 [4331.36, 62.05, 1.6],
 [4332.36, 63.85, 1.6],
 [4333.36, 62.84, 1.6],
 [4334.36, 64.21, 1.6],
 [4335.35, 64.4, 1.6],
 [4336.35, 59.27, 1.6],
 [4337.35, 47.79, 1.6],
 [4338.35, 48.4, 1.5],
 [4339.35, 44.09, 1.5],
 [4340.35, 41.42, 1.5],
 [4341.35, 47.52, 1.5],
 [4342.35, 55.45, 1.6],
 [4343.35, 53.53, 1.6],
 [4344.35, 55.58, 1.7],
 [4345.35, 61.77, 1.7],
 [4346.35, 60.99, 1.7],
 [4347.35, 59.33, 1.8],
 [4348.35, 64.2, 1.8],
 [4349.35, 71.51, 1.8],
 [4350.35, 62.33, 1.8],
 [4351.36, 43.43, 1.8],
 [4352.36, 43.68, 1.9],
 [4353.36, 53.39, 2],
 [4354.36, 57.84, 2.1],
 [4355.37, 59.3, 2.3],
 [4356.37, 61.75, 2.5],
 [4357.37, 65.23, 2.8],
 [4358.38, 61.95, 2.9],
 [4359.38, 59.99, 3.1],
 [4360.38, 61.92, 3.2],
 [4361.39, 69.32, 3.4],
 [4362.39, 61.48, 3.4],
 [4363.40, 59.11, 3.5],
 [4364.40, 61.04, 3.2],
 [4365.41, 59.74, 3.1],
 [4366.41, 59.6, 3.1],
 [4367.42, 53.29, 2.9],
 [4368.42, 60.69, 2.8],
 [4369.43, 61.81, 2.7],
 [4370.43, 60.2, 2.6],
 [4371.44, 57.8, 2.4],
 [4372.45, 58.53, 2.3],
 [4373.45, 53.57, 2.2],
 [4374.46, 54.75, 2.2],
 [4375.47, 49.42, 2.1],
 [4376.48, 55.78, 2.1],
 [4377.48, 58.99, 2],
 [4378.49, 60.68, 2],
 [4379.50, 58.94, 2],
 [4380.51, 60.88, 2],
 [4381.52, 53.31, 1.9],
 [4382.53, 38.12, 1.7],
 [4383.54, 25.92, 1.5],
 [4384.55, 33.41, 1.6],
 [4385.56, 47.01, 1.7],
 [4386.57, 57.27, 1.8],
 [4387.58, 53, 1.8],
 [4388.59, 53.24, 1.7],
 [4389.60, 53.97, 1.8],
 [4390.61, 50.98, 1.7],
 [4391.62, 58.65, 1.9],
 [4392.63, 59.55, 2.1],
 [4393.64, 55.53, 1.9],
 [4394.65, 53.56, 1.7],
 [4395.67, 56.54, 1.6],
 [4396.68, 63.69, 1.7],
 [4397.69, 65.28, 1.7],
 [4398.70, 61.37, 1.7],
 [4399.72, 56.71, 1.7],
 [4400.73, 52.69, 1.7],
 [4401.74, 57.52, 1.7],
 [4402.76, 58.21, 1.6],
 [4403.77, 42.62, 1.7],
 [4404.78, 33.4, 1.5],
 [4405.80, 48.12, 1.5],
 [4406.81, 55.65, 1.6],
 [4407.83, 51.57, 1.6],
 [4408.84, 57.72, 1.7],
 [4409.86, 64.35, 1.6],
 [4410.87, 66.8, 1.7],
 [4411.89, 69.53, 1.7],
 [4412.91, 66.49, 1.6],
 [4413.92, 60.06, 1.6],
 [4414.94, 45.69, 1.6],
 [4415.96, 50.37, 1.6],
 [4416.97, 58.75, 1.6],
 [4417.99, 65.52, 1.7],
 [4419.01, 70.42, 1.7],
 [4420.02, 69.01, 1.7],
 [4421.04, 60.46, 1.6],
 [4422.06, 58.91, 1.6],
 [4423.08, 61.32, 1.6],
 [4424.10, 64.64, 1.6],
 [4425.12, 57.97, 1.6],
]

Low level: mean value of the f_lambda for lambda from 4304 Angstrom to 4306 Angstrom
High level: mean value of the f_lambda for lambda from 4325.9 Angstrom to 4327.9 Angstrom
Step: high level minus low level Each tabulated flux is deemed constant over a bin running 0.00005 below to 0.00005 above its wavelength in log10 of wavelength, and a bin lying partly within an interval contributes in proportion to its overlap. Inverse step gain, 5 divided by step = 1.0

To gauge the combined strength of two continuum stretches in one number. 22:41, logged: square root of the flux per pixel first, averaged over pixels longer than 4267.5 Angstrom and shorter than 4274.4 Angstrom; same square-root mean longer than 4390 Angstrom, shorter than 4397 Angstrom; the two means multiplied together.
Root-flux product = 48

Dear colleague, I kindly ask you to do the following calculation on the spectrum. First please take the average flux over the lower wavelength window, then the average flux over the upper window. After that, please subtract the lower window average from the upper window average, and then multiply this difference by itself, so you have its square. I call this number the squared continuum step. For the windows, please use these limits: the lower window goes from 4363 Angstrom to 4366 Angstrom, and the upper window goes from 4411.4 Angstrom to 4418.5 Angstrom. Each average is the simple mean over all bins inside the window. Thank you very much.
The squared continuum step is 0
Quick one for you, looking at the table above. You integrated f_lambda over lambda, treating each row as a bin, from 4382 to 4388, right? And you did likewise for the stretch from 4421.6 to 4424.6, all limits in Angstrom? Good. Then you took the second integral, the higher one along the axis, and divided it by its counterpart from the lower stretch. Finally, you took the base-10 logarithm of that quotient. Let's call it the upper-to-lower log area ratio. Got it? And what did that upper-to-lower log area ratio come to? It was -0.14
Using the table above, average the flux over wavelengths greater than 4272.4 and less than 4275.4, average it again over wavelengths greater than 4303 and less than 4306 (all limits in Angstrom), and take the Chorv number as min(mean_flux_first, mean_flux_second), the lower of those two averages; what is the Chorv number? 38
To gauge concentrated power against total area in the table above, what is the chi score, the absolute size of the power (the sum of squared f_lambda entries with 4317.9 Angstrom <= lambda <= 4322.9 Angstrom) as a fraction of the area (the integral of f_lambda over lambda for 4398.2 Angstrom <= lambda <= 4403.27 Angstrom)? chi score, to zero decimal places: 65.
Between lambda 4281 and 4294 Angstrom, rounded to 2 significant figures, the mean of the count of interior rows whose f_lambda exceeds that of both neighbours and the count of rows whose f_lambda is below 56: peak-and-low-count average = 8.0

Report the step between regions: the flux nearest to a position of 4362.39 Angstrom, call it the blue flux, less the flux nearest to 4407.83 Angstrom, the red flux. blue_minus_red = 10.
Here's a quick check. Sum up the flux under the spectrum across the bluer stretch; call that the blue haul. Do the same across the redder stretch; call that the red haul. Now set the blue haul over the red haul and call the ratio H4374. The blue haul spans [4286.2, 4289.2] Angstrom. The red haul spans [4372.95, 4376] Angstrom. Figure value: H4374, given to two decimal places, 0.86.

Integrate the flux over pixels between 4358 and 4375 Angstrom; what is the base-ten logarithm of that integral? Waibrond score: 3.01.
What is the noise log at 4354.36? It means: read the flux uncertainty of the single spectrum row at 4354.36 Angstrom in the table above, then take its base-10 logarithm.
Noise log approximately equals 0.32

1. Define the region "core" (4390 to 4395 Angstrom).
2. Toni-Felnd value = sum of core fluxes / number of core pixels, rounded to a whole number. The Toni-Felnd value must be 56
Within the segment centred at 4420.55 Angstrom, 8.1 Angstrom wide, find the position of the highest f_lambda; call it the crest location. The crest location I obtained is 4419.01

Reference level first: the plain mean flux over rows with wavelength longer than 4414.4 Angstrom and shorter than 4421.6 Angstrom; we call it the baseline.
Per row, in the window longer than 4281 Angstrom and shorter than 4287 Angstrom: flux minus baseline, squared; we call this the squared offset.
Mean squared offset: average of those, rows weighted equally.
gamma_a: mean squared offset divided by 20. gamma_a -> 5.4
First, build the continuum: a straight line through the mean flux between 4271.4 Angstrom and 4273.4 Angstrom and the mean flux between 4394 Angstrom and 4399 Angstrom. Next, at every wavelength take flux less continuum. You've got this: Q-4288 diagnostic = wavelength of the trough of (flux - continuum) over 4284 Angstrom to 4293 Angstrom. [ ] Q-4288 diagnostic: 4289.68 Angstrom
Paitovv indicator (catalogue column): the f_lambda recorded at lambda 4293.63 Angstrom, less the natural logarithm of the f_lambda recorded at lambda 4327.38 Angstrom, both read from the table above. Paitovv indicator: 44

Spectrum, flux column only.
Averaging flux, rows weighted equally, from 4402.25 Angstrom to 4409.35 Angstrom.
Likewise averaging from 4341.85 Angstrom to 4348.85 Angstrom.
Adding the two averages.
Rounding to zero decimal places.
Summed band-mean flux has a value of 108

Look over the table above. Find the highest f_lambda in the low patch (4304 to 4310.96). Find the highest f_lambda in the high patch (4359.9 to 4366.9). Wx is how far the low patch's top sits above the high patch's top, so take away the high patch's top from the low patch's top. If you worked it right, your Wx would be -29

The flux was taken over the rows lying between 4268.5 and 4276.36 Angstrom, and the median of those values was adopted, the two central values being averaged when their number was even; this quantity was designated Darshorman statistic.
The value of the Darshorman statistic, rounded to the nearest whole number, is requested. 39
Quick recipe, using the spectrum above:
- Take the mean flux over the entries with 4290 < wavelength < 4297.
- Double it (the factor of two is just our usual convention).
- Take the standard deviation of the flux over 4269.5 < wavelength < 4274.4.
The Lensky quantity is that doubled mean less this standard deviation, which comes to 89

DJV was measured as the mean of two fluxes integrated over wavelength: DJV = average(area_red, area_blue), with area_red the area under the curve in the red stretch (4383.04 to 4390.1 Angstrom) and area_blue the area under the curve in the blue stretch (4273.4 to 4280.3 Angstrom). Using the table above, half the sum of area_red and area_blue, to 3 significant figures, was 329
